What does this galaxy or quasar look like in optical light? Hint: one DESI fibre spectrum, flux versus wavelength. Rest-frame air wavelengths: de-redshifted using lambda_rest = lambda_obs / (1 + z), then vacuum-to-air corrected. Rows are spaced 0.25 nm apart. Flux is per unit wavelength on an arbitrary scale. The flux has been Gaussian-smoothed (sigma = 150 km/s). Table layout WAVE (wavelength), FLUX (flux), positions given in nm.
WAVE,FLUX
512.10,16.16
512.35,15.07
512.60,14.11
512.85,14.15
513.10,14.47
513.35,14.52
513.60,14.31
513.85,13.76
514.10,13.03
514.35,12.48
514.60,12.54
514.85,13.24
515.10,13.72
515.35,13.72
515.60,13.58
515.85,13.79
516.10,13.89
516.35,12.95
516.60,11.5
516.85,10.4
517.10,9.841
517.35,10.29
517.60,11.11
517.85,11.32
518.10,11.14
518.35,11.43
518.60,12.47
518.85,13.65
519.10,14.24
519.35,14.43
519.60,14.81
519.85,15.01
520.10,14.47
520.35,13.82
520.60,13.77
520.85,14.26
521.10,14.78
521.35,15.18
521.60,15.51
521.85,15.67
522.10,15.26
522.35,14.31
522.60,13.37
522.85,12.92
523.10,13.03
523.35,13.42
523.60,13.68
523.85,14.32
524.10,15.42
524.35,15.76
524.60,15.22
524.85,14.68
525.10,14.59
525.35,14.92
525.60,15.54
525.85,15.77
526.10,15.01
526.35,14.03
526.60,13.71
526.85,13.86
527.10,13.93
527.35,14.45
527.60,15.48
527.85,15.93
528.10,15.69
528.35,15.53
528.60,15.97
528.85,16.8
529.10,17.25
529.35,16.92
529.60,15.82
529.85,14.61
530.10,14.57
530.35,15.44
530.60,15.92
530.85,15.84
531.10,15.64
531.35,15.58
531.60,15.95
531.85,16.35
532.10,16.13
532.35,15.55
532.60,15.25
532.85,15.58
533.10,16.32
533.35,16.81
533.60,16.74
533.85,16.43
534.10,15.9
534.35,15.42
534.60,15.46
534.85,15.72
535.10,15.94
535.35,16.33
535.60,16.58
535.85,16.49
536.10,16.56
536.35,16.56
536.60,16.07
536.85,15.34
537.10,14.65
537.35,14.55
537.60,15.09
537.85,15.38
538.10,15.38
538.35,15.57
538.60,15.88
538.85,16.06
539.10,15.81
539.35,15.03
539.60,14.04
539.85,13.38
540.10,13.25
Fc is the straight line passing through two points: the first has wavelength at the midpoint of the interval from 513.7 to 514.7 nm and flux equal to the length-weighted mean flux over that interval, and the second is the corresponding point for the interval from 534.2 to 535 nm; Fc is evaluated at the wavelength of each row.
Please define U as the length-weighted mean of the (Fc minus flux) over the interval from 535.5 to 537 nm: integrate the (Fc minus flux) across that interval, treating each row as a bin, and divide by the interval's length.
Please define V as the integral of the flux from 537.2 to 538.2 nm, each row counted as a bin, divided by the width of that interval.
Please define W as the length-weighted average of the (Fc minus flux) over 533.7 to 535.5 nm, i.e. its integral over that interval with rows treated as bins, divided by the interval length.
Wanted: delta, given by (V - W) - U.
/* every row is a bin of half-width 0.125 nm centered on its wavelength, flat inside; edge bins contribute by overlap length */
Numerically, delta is 15.9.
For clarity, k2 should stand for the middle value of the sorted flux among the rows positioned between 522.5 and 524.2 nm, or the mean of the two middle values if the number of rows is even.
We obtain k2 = 13.4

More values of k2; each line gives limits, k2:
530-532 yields 15.7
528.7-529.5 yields 16.9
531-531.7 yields 15.6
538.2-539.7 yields 15.7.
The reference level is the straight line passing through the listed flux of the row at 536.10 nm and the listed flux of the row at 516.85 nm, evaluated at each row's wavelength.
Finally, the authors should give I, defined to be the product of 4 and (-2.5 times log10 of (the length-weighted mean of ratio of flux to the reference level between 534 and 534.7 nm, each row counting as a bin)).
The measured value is 0.1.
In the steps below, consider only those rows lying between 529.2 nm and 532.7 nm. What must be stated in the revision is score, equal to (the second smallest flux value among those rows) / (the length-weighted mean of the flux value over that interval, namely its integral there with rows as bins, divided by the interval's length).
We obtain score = 0.931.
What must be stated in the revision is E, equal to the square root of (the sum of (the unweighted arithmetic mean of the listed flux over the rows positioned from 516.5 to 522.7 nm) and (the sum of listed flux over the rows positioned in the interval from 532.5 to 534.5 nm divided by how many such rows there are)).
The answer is 5.42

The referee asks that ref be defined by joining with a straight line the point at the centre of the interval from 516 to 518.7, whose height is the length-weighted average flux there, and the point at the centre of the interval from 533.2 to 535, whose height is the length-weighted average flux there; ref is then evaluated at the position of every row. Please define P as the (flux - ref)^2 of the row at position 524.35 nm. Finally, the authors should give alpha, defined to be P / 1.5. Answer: 3.8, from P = 6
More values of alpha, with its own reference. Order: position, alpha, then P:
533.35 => 0.6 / 1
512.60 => 10.5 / 16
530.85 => 0.3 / 0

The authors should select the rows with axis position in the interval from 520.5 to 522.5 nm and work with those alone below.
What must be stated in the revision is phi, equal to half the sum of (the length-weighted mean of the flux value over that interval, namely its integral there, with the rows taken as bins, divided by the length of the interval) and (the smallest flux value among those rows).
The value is 14.3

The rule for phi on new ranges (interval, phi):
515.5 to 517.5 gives 10.9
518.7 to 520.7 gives 14.0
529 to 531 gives 15.2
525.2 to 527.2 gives 14.2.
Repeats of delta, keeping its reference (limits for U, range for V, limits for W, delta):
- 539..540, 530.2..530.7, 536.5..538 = 13.2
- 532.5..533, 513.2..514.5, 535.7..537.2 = 13.9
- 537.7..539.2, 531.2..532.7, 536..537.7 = 15.1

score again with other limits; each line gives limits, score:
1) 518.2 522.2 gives 0.874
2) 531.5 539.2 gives 0.923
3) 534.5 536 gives 0.976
